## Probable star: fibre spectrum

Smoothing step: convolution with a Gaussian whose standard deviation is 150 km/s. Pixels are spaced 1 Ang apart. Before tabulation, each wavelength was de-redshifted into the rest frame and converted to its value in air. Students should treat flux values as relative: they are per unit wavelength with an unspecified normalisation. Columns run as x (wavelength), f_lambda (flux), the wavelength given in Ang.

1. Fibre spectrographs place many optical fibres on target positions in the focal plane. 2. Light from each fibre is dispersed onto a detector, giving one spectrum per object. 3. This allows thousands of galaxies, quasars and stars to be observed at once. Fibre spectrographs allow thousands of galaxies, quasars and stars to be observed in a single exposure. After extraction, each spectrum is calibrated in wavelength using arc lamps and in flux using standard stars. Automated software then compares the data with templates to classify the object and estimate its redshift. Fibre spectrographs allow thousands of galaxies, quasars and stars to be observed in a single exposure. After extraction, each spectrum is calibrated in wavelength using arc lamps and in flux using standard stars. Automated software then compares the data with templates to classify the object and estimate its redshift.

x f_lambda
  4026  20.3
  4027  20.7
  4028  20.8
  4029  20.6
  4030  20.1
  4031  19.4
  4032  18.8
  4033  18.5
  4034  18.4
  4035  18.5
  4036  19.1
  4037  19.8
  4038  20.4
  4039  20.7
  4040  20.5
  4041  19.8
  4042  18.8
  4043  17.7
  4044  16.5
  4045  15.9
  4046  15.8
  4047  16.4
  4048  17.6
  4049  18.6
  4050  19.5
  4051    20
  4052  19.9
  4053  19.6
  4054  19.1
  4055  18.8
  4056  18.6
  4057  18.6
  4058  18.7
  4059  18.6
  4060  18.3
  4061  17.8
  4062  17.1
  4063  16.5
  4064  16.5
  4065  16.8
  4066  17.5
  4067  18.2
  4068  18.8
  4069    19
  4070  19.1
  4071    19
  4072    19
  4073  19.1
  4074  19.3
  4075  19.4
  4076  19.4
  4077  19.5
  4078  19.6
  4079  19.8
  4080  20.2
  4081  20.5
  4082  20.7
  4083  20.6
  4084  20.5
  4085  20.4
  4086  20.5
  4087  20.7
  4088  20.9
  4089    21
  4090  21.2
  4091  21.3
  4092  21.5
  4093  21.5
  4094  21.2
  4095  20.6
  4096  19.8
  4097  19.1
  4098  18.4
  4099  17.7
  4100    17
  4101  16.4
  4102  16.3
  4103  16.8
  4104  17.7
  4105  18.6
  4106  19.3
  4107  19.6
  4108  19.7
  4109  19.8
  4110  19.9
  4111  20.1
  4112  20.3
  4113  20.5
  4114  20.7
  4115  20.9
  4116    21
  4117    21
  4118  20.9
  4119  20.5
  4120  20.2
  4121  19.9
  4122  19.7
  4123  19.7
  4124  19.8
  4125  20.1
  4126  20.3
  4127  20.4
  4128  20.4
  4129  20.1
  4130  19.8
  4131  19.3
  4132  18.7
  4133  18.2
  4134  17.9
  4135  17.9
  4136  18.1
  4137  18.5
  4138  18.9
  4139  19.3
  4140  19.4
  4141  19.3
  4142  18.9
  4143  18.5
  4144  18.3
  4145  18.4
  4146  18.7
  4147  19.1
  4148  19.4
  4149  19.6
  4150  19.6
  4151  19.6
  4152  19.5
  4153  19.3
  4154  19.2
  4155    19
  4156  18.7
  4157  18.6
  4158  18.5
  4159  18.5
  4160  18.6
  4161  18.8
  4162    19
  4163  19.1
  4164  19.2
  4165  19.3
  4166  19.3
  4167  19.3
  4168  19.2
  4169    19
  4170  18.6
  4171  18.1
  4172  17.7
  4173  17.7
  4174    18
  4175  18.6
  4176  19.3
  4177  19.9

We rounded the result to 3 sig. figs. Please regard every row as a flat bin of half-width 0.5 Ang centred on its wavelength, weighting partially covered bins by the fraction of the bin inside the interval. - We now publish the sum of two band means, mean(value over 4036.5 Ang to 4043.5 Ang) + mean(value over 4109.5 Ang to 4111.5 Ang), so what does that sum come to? 39.7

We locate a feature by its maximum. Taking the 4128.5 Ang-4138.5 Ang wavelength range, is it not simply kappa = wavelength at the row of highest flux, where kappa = 4129 Ang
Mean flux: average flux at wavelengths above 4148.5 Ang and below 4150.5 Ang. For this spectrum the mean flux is 19.6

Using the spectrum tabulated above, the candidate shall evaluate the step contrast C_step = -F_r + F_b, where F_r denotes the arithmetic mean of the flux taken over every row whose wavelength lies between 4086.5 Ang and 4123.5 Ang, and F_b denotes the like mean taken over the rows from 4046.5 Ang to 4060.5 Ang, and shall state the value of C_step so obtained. -1.03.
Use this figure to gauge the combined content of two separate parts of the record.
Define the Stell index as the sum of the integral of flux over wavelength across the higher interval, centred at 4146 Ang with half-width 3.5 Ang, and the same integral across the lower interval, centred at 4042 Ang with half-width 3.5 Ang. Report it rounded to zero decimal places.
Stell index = 262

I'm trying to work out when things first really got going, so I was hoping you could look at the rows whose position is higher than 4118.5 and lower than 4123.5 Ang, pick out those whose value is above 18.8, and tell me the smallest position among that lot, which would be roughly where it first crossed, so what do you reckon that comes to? 4119 Ang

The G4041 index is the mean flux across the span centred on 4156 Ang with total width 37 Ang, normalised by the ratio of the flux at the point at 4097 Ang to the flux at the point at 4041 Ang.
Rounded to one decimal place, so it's 19.6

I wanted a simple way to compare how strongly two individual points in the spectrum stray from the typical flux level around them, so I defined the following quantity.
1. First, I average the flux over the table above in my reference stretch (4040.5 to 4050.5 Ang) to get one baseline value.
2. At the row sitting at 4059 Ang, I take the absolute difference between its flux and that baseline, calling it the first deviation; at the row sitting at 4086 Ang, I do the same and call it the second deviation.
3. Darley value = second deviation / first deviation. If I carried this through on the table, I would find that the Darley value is 3.0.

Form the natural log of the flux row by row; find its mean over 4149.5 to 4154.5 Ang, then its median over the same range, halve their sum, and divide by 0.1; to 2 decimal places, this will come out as 29.69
